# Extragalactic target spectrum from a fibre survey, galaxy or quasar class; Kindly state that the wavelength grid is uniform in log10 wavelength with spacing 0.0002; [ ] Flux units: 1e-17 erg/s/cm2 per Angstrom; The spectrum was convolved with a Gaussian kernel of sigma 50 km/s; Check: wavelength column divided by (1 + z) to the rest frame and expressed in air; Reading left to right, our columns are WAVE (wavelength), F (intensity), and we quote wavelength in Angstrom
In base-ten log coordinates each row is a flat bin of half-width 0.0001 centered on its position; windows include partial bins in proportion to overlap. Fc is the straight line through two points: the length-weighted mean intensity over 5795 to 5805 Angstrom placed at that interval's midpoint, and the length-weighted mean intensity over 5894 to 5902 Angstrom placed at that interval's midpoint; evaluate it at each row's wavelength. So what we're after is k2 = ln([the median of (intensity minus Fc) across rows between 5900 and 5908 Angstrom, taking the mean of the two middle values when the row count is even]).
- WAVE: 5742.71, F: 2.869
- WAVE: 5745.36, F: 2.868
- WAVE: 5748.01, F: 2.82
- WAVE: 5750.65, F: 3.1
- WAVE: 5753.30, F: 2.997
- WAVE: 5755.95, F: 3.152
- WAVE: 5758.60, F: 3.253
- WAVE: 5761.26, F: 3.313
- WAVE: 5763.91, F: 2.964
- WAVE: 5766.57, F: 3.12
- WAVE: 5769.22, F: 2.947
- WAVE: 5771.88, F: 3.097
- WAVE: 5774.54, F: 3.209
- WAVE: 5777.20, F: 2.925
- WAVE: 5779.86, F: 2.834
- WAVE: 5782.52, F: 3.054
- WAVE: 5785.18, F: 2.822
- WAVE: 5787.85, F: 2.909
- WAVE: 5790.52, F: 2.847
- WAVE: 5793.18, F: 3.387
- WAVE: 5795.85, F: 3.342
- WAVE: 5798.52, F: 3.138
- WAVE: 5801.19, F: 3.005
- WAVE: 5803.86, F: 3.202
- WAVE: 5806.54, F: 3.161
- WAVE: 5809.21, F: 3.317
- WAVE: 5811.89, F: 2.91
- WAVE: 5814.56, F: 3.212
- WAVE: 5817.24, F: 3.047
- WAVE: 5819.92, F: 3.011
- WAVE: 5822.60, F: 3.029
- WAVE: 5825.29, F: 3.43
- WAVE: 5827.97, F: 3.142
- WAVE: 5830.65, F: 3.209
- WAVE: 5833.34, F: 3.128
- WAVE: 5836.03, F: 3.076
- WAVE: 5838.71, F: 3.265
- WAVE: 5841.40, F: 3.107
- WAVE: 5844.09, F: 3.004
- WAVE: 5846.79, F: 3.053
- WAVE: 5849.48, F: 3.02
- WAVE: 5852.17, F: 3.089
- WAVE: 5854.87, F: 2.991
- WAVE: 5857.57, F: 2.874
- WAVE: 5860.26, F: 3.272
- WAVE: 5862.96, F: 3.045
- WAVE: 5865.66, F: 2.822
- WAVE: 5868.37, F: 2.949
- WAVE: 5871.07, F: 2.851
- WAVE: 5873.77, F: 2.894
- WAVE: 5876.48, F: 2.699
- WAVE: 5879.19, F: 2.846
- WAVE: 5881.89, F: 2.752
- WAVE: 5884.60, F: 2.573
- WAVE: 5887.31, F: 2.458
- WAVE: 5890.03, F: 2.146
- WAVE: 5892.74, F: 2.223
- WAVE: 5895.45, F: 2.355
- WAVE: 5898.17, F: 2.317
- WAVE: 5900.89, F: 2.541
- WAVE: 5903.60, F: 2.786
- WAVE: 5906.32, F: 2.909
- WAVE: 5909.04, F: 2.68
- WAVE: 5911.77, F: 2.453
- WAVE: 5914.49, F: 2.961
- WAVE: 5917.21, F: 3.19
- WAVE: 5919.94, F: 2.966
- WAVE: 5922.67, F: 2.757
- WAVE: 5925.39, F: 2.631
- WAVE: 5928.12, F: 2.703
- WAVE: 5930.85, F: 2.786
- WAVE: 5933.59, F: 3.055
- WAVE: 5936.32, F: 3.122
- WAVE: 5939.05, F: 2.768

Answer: -0.84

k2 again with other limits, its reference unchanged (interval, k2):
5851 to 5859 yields -1.36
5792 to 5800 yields -1.93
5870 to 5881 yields -1.30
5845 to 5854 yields -1.37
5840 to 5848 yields -1.37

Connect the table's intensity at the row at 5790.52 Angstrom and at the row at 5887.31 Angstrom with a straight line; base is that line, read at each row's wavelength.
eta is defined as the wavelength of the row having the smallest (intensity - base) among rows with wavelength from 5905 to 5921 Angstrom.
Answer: 5911.77 Angstrom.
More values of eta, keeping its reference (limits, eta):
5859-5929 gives 5890.03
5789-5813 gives 5790.52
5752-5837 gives 5779.86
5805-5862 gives 5811.89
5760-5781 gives 5779.86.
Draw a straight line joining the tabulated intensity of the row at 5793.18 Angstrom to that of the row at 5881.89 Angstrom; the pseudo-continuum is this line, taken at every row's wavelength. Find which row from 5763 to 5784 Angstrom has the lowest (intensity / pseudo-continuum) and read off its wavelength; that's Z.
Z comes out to 5779.86 Angstrom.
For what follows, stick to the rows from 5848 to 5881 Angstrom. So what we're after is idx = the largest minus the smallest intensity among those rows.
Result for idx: 0.57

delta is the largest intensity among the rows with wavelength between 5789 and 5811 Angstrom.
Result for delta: 3.387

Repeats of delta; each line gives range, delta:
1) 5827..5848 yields 3.265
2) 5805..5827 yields 3.43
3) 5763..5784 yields 3.209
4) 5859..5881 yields 3.272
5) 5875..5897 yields 2.846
